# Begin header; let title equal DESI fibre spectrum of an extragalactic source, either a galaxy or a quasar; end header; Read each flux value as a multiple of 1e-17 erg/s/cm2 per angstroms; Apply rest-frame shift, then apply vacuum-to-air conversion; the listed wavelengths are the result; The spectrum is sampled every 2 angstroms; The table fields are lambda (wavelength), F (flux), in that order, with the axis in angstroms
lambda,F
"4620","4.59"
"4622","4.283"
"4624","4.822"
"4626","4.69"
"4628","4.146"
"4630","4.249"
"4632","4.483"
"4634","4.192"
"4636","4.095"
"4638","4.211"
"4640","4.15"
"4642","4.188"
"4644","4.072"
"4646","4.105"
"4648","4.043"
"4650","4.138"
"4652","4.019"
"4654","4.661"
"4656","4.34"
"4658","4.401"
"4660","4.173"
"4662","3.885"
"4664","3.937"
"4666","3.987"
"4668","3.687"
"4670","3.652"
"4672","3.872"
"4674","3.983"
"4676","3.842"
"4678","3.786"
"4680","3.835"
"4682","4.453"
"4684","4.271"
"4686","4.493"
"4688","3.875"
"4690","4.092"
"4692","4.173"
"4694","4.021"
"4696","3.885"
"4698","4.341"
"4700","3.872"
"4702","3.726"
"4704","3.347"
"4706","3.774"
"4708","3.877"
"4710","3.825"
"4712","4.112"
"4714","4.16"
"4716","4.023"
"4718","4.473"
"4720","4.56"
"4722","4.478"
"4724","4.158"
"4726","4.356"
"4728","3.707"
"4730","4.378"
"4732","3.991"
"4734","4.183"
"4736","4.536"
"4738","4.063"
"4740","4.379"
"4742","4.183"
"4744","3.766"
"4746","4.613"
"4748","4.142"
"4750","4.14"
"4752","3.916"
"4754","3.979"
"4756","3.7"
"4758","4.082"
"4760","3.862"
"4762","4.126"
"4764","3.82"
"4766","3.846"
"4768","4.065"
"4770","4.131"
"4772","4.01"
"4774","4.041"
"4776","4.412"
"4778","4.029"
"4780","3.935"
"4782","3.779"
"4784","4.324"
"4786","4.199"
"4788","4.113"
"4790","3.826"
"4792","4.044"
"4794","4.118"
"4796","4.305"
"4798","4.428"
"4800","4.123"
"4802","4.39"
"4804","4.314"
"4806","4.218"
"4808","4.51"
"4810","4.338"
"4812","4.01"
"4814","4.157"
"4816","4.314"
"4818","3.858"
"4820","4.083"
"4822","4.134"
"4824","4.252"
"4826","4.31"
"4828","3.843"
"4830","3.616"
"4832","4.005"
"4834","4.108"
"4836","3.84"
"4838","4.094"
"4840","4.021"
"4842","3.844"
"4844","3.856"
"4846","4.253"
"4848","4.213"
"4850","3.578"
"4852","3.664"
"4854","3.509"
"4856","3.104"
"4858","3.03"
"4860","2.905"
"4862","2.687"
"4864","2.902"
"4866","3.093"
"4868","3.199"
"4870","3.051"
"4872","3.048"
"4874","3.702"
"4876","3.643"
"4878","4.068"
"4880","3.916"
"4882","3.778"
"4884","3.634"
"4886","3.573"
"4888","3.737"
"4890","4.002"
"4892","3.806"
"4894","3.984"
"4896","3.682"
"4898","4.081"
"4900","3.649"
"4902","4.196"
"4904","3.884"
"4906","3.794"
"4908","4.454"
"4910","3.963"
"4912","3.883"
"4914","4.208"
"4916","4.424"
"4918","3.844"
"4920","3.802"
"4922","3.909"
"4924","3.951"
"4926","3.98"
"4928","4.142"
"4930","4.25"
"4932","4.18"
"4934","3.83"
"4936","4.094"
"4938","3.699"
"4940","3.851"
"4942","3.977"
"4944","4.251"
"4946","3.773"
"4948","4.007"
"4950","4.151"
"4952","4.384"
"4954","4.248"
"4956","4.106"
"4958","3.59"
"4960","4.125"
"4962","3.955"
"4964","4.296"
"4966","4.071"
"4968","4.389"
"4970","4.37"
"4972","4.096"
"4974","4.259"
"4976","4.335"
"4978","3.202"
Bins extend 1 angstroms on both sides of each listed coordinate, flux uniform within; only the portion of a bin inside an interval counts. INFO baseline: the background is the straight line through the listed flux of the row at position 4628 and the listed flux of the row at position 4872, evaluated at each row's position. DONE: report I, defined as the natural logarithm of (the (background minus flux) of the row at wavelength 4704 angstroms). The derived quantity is -0.8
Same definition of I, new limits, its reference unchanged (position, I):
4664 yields -3.1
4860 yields -1.6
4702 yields -2.4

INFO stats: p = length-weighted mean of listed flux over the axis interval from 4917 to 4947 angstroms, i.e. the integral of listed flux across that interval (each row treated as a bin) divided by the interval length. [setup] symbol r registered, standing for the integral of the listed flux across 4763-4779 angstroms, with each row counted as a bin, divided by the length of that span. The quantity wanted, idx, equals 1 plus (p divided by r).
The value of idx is 1.98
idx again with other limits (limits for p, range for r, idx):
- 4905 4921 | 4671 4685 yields 2.01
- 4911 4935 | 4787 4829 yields 1.97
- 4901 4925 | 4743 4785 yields 2.00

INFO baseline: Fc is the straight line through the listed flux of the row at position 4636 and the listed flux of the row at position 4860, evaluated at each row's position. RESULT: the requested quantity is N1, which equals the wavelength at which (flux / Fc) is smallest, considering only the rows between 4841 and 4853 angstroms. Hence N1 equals 4850 angstroms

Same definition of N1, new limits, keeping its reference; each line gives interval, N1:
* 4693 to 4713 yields 4704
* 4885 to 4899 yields 4886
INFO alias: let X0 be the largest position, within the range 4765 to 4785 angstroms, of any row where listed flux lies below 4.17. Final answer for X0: 4782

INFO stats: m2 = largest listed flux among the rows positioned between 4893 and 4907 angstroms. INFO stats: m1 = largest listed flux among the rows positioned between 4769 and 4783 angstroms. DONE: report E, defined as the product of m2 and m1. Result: 18.5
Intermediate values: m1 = 4.412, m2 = 4.196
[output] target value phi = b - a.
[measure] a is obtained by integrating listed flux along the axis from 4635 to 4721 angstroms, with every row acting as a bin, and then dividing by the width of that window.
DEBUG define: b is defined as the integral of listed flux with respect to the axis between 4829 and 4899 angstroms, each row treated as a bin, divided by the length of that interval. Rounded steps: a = 4.06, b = 3.64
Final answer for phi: -0.4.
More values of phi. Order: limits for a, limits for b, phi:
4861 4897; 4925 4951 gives 0.5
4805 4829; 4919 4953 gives -0.2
